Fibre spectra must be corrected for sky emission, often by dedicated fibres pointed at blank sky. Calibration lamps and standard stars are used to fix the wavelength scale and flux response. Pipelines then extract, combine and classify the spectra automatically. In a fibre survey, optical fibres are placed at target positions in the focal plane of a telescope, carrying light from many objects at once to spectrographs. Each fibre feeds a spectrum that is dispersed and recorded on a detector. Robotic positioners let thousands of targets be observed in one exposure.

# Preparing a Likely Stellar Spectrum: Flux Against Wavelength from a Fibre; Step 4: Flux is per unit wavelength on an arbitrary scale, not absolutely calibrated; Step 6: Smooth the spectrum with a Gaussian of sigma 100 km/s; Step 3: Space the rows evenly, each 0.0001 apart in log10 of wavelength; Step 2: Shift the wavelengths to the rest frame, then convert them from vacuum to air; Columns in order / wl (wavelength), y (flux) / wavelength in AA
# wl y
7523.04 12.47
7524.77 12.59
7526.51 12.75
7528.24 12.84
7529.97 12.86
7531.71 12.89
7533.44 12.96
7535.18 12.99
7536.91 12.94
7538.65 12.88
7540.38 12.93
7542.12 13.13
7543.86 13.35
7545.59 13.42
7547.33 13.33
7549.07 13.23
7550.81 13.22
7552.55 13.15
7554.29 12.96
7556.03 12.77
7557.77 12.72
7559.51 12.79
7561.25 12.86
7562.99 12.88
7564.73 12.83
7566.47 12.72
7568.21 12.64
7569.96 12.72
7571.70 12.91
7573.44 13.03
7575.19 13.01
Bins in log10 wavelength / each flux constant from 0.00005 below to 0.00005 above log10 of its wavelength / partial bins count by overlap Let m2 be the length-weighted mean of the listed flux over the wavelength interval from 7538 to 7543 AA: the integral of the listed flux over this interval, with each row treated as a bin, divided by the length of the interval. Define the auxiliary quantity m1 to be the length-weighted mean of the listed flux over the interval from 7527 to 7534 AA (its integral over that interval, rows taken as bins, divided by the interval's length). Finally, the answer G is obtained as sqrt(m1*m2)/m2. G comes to 1.00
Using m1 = 12.9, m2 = 13.0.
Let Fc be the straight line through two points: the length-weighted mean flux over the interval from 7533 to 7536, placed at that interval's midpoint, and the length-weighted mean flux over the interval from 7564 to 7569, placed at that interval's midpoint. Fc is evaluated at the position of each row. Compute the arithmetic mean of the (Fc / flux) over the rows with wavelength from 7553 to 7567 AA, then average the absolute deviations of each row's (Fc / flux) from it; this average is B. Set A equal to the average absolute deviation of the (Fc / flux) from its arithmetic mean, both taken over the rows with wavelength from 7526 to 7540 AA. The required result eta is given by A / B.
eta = 1.1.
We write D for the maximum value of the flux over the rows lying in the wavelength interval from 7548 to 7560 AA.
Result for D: 13.23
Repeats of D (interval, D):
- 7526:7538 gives 12.99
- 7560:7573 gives 12.91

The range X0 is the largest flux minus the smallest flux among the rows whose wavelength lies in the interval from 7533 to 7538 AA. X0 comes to 0.05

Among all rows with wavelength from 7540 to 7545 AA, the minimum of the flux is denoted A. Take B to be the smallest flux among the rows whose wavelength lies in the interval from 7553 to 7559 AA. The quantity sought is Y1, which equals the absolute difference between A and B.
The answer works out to 0.2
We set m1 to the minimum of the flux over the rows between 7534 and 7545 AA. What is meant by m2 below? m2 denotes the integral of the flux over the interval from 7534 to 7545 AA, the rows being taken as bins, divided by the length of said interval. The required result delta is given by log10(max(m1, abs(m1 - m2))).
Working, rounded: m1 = 12.88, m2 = 13.0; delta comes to 1.11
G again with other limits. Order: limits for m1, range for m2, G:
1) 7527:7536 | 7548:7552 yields 0.99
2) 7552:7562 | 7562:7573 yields 1.00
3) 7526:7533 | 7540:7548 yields 0.99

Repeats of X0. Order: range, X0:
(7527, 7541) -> 0.15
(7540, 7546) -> 0.49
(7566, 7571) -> 0.08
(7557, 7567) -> 0.16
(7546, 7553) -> 0.18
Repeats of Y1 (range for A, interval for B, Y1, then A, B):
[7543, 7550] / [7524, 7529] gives 0.6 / 13.23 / 12.59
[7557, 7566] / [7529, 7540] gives 0.1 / 12.72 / 12.86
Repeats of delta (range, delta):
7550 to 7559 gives 1.10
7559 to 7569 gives 1.10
